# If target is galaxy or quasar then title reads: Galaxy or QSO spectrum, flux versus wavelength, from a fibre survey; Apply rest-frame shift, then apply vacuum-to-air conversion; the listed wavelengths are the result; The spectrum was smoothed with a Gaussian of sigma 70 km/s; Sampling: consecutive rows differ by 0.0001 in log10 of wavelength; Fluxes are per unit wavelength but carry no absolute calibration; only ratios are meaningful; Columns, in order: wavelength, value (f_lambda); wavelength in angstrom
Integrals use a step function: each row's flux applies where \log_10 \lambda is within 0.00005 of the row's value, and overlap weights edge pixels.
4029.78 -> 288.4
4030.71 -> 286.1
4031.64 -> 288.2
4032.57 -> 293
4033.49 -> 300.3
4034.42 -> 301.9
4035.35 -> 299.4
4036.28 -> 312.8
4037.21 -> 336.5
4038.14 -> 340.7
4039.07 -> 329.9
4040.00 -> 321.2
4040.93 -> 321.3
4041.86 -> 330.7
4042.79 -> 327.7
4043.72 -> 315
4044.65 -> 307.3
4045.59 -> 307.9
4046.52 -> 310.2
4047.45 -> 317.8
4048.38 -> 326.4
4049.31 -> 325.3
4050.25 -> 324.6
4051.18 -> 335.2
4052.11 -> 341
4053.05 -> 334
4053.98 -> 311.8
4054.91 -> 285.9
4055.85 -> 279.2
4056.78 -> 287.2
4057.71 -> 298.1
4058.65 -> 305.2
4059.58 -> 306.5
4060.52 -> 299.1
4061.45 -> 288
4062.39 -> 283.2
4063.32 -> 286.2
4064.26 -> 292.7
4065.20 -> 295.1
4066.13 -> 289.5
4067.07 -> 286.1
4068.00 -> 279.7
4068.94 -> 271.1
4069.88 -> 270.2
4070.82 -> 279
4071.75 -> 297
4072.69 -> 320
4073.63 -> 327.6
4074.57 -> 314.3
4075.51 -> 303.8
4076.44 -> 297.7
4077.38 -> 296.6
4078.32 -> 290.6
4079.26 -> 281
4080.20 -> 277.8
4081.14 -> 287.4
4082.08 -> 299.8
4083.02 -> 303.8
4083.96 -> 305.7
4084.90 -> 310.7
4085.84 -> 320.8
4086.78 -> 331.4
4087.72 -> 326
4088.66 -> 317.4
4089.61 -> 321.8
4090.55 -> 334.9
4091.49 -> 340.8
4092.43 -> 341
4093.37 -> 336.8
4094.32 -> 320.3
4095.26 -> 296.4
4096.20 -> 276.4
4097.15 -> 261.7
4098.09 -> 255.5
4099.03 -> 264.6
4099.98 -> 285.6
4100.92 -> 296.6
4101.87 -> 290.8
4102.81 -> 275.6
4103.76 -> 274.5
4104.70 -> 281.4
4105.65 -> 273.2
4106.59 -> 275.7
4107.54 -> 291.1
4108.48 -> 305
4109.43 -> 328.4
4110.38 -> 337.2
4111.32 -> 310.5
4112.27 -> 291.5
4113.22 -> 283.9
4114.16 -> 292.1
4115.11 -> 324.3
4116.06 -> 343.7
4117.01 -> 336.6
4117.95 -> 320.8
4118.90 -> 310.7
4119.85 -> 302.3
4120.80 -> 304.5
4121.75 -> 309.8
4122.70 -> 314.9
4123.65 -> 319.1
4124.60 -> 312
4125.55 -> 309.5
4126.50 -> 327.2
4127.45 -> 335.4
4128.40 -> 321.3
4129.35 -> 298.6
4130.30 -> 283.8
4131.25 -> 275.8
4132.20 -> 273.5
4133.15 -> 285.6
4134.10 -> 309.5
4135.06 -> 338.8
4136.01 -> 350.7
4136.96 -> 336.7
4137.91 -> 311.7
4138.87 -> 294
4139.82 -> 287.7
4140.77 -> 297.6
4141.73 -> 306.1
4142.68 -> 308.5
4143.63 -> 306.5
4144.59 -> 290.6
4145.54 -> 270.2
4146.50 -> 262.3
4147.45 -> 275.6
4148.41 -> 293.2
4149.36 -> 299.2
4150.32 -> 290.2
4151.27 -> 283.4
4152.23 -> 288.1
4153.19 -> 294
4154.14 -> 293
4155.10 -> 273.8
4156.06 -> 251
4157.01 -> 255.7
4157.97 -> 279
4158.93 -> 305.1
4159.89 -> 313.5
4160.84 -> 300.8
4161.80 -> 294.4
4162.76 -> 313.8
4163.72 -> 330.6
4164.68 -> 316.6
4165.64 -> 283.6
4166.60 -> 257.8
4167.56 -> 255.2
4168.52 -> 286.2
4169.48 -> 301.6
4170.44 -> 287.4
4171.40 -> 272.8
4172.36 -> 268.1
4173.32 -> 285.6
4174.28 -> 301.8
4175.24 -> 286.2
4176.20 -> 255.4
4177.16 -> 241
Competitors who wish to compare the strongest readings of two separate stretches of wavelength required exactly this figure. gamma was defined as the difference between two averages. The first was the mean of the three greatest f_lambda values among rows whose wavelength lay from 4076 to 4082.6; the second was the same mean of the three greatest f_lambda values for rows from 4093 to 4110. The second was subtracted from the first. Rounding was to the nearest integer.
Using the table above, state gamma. -30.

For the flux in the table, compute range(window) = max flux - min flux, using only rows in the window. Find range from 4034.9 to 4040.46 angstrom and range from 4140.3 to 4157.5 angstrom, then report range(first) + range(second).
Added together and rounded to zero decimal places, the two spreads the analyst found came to 99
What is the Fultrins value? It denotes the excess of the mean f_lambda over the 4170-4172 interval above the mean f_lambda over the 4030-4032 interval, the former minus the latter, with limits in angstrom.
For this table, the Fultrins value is -7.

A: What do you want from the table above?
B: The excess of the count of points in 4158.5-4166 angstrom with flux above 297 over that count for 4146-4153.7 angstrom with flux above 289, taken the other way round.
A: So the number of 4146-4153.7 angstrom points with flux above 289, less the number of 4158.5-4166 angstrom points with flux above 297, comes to -2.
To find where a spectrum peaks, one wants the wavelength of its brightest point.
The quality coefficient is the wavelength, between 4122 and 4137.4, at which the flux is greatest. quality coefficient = 4136.01 angstrom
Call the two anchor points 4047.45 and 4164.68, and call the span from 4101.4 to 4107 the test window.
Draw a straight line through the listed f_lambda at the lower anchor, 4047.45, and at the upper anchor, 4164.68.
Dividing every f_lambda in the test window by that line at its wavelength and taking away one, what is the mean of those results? -0.12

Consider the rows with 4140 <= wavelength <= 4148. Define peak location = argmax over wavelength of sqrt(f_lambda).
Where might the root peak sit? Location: 4142.68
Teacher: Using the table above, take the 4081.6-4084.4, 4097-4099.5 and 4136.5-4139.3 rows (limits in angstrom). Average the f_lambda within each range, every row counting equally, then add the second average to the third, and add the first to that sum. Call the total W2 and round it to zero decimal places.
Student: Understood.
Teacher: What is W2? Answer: 878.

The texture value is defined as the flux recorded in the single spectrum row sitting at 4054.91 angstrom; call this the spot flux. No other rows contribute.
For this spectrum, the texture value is 285.9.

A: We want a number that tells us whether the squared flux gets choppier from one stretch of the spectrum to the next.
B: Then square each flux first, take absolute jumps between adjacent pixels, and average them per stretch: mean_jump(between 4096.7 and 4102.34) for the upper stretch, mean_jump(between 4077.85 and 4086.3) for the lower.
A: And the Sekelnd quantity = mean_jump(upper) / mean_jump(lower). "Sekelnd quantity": 1.42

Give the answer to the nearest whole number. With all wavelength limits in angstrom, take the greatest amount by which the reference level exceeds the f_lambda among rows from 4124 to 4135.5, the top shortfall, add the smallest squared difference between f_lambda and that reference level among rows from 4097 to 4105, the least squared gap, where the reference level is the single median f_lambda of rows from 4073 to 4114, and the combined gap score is 25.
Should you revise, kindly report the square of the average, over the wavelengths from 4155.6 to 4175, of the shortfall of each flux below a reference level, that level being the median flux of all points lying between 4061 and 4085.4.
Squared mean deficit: 13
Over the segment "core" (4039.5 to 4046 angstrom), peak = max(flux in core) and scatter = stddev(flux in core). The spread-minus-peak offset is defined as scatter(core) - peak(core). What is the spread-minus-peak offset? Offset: -322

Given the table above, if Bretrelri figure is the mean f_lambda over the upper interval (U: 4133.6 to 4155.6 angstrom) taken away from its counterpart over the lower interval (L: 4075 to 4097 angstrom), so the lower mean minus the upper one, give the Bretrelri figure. 11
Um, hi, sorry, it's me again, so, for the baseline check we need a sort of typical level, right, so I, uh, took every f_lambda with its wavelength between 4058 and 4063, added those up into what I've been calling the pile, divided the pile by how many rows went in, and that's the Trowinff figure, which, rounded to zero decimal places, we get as 296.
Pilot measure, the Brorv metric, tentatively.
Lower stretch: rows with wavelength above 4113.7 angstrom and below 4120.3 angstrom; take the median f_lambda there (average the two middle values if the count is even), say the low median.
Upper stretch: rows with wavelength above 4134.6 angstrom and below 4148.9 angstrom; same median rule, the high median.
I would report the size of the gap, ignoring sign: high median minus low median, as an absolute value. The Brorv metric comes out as 23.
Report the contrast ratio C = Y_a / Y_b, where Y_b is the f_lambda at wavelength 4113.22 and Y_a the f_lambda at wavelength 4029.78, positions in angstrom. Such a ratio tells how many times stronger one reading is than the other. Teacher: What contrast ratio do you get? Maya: 1.02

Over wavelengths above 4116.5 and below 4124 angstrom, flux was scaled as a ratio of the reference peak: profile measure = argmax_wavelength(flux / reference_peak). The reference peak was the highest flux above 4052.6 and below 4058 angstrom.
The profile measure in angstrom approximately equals 4117.01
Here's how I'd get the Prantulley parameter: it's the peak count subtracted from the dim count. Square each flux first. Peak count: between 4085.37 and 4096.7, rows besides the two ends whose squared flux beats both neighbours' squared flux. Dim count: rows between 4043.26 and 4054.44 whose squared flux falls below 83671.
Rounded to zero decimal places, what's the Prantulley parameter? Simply -2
